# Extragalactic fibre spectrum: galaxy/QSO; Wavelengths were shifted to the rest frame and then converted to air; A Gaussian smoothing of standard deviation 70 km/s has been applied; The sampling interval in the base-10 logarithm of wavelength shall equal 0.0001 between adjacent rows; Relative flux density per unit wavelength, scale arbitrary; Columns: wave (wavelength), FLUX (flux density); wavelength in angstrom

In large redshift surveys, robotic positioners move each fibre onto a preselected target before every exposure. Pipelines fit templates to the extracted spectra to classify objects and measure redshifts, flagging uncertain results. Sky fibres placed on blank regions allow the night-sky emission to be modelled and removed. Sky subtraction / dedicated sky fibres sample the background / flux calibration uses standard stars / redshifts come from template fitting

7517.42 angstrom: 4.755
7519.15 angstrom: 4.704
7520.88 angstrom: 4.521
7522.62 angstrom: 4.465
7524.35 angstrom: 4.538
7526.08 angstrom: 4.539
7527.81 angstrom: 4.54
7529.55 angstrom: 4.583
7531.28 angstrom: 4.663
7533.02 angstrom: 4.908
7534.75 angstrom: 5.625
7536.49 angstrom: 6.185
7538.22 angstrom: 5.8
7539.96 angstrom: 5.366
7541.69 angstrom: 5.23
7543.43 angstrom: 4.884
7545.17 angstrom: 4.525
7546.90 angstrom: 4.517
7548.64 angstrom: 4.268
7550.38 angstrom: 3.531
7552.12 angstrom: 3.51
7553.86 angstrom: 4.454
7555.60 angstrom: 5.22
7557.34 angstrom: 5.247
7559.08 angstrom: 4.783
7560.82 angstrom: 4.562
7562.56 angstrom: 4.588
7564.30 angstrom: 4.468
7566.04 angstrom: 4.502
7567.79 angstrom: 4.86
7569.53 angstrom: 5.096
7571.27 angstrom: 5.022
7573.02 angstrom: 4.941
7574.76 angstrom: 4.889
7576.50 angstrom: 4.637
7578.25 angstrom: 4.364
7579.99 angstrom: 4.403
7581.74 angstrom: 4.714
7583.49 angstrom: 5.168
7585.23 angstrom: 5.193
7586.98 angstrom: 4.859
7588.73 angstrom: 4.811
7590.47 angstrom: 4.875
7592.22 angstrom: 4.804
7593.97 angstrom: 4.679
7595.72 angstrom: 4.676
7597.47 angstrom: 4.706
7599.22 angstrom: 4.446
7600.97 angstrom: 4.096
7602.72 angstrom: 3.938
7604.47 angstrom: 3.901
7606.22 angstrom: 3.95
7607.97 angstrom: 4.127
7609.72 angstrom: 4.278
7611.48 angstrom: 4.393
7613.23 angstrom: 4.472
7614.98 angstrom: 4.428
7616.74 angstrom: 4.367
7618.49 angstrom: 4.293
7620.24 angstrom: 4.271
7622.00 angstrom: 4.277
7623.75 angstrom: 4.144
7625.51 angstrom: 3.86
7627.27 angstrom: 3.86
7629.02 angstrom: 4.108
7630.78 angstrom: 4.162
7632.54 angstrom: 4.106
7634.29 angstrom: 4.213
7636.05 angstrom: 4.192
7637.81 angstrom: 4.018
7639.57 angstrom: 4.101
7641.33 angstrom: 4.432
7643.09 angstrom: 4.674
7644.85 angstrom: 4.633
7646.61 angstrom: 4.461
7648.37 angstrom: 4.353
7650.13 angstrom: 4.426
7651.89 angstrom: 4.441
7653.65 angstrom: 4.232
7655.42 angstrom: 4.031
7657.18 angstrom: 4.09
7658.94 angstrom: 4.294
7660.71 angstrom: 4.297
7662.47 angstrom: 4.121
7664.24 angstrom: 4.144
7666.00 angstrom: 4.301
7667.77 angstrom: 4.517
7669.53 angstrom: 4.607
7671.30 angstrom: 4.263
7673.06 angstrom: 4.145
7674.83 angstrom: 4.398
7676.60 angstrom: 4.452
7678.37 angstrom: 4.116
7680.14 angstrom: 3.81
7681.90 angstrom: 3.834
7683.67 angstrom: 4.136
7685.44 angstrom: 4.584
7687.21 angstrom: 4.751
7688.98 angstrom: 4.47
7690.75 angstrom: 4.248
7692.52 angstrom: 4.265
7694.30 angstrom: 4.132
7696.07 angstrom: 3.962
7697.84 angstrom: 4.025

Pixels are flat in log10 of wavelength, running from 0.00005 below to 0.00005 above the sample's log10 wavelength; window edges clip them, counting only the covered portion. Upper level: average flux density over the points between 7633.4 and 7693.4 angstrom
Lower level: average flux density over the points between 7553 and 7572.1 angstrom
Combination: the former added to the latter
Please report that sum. 9.10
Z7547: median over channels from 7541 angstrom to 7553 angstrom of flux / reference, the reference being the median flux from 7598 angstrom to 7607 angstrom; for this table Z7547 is 1.14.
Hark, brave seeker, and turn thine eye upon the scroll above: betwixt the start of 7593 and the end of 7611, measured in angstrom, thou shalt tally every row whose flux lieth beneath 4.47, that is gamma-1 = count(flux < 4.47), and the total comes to 7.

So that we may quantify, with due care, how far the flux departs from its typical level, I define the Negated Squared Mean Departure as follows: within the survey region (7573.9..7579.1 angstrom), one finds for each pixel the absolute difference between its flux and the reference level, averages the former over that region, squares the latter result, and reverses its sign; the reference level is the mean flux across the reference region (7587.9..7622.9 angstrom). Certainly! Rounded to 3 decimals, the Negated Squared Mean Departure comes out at -0.066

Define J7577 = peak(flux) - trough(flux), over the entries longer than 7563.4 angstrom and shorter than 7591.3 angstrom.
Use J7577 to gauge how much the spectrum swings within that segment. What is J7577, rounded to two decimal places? 0.83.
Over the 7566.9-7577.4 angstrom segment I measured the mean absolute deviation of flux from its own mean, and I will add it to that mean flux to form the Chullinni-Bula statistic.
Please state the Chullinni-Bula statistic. 5.02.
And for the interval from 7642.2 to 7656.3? 4.56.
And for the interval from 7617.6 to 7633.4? 4.24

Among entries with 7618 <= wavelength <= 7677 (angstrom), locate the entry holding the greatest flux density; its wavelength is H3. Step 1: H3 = 7643.09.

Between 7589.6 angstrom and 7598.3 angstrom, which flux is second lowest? 4.679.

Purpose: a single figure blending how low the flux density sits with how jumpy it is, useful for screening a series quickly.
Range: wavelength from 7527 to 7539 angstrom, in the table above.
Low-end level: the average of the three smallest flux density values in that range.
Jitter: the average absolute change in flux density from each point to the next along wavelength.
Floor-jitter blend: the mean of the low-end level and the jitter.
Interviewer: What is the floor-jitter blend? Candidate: 2.47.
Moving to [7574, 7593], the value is 2.33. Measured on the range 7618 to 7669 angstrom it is 2.02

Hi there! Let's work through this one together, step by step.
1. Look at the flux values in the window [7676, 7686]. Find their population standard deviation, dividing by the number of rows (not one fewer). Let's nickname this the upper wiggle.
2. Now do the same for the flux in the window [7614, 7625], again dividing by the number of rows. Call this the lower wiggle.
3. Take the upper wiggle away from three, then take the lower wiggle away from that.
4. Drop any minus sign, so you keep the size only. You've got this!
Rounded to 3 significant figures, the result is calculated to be 2.62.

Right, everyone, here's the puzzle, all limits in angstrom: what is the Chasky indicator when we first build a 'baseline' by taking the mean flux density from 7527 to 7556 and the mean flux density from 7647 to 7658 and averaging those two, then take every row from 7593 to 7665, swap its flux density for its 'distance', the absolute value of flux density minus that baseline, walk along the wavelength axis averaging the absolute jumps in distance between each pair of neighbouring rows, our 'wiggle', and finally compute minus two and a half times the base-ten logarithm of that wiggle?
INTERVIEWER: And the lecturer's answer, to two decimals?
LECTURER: 2.48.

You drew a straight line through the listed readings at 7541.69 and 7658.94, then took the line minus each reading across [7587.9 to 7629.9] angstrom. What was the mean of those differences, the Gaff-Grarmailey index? 0.37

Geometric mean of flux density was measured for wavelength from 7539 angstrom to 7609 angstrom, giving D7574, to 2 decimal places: 4.60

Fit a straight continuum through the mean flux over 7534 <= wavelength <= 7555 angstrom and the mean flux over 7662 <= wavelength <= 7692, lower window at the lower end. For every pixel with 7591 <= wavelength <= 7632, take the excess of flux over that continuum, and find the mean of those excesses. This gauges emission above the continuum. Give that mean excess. -0.28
